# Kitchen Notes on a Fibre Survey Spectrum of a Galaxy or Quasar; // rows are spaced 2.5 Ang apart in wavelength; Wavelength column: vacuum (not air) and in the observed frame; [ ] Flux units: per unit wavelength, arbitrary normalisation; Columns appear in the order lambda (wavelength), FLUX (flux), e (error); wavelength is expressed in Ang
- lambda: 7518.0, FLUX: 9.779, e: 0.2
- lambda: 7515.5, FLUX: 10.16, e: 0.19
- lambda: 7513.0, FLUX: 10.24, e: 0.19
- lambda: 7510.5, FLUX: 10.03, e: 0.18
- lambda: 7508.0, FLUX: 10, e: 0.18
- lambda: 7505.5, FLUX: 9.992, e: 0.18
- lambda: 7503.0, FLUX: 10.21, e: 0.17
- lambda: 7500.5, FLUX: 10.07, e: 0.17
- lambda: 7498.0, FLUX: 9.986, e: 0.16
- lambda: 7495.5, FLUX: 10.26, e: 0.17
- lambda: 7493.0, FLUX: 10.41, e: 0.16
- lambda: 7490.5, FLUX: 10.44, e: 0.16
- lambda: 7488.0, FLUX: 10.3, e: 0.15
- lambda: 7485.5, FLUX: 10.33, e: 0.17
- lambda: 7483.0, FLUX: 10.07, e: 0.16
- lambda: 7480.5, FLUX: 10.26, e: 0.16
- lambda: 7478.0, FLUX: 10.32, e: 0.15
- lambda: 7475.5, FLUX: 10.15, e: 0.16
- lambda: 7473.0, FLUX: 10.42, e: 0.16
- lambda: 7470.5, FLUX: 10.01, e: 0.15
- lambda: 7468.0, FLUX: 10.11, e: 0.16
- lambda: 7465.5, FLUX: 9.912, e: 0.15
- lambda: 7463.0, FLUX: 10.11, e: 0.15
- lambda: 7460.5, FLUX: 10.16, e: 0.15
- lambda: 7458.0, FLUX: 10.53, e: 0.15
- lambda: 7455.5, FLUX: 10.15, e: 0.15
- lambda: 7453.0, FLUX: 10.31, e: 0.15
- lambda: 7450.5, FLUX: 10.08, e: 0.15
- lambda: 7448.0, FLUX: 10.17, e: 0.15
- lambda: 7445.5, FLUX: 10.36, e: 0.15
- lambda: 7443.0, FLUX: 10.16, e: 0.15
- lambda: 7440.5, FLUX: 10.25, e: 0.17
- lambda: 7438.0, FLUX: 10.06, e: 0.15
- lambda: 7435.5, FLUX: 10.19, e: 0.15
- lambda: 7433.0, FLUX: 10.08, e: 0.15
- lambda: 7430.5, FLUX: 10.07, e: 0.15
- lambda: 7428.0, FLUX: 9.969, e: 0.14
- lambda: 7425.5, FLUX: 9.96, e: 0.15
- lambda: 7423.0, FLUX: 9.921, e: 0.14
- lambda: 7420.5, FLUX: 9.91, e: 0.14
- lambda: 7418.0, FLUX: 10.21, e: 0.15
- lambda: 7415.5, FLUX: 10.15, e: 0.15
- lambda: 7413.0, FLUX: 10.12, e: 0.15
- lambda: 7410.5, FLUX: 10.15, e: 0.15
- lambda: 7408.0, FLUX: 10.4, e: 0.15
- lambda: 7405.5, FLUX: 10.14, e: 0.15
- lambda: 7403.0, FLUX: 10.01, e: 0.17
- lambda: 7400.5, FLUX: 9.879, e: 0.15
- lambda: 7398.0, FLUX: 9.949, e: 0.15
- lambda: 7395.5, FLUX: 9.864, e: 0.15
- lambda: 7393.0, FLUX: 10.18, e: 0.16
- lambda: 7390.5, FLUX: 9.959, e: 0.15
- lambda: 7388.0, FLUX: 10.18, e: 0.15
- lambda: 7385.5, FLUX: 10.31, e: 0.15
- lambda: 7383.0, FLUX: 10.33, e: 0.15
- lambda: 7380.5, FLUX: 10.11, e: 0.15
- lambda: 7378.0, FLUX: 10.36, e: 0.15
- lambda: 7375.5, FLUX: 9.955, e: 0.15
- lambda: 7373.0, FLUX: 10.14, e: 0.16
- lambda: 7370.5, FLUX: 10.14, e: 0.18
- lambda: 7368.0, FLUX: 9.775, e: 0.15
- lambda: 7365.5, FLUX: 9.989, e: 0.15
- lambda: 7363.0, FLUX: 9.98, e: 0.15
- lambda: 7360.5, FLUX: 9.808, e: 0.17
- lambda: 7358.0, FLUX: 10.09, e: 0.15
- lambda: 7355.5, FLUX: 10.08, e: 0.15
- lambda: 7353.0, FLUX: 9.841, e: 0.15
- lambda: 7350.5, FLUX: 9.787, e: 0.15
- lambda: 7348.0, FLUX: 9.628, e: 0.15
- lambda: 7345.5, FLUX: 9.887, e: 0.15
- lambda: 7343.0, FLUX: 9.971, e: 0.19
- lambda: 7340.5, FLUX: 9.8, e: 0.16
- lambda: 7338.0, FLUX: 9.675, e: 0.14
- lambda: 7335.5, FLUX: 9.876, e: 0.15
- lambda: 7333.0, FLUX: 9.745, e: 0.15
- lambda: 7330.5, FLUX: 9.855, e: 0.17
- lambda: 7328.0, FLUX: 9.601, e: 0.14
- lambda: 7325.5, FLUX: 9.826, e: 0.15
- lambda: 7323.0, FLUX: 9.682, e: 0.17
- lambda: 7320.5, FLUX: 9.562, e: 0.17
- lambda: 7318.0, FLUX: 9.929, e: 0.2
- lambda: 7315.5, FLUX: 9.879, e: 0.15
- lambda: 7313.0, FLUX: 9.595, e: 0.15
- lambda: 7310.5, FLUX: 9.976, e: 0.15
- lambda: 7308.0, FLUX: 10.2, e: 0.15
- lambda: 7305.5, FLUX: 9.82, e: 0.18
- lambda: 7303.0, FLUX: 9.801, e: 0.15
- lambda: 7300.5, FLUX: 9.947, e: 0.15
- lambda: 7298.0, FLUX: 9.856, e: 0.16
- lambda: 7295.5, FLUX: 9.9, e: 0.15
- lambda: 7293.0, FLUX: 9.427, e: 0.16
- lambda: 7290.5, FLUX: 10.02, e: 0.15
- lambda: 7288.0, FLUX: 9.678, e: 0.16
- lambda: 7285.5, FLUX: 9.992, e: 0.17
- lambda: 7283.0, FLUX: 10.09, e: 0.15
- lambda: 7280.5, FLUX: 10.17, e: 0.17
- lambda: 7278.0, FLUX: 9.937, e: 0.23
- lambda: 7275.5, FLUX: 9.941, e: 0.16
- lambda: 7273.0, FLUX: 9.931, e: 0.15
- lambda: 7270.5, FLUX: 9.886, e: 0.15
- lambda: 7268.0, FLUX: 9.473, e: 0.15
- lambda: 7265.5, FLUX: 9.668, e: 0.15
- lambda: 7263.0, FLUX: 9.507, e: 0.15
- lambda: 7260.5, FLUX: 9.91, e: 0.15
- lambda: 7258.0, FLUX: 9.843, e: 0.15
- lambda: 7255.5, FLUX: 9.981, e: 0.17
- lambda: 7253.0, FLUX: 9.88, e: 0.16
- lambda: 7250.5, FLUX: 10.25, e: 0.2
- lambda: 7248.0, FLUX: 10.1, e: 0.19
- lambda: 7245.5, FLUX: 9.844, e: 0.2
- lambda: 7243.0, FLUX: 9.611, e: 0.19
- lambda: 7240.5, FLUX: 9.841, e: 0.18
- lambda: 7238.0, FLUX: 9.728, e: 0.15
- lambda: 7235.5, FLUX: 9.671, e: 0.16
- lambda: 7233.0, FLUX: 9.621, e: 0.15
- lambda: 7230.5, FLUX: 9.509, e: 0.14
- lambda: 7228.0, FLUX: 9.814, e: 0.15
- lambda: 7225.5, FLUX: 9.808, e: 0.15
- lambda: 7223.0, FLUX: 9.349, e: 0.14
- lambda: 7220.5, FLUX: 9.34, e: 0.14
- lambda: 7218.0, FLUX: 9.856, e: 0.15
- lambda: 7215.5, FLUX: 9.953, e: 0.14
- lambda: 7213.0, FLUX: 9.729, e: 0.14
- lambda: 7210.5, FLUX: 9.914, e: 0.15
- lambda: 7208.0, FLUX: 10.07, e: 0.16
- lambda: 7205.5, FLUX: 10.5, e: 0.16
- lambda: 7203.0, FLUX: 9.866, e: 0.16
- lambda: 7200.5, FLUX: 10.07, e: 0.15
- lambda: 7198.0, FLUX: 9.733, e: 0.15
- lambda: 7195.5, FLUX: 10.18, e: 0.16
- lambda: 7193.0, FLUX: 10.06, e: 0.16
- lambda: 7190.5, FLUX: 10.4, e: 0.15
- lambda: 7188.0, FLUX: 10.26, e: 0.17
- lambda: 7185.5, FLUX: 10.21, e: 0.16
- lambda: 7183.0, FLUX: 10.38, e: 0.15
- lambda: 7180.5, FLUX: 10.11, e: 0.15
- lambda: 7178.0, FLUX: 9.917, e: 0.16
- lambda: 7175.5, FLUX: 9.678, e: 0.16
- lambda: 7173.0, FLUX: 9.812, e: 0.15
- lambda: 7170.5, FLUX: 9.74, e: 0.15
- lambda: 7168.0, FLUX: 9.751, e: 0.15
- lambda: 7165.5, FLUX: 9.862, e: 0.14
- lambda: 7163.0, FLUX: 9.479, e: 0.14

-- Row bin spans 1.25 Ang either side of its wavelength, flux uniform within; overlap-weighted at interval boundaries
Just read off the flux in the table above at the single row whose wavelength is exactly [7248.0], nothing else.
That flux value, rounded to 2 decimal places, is 10.10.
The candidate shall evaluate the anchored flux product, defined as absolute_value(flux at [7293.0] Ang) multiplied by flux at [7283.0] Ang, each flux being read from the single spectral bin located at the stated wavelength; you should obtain 95.1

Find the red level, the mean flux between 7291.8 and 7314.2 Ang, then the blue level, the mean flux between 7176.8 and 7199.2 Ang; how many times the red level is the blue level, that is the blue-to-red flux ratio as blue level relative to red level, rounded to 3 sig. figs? 1.03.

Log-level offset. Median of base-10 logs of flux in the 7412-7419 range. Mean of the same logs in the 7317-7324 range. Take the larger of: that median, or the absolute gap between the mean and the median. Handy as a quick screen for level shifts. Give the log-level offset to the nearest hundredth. 1.01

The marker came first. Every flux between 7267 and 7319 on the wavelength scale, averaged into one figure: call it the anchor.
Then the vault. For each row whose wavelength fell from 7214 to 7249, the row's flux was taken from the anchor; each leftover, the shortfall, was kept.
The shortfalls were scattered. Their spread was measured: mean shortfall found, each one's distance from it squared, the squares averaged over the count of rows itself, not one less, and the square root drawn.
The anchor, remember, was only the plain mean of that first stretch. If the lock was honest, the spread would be 0.21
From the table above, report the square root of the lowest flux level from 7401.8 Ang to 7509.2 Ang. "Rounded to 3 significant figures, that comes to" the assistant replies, 3.15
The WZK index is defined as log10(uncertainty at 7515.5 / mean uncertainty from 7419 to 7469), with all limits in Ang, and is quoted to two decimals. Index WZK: 0.10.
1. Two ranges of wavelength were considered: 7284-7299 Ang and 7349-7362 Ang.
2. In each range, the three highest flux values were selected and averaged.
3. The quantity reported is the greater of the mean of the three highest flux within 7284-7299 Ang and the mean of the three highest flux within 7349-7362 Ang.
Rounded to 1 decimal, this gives 10.0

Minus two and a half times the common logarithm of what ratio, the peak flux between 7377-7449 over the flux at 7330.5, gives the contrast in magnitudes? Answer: -0.058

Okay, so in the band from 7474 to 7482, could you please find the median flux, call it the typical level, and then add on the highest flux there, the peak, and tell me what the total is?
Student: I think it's 20.6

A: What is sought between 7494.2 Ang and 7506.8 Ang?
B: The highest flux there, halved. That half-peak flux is 5.13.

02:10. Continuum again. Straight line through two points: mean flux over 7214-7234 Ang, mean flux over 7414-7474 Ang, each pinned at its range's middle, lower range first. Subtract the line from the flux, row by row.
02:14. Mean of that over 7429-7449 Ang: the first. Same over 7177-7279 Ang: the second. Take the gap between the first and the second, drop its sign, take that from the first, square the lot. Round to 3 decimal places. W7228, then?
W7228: 0.021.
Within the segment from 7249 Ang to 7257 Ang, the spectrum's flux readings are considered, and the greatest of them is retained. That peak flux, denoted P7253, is 10.25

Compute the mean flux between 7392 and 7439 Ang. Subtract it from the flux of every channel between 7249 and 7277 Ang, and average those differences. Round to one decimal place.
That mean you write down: -0.2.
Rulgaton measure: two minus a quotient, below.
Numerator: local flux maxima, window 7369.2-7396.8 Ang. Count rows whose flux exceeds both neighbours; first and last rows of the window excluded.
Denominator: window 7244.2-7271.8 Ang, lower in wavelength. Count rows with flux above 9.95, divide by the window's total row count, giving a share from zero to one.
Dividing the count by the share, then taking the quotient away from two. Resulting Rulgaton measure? -9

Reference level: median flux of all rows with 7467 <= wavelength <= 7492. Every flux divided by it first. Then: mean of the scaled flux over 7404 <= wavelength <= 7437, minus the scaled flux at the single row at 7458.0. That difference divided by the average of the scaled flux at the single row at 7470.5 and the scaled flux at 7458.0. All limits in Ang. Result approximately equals -0.042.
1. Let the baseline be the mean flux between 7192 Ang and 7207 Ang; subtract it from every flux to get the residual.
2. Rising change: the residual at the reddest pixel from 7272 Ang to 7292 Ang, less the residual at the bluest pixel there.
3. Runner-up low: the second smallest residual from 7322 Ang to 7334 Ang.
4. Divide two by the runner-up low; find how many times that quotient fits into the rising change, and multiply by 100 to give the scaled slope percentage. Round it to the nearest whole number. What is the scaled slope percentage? -2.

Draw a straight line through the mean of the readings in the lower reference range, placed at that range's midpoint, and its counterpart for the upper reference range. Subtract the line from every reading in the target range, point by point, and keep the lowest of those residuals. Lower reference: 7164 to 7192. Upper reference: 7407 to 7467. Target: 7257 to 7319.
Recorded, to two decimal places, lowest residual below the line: -0.64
